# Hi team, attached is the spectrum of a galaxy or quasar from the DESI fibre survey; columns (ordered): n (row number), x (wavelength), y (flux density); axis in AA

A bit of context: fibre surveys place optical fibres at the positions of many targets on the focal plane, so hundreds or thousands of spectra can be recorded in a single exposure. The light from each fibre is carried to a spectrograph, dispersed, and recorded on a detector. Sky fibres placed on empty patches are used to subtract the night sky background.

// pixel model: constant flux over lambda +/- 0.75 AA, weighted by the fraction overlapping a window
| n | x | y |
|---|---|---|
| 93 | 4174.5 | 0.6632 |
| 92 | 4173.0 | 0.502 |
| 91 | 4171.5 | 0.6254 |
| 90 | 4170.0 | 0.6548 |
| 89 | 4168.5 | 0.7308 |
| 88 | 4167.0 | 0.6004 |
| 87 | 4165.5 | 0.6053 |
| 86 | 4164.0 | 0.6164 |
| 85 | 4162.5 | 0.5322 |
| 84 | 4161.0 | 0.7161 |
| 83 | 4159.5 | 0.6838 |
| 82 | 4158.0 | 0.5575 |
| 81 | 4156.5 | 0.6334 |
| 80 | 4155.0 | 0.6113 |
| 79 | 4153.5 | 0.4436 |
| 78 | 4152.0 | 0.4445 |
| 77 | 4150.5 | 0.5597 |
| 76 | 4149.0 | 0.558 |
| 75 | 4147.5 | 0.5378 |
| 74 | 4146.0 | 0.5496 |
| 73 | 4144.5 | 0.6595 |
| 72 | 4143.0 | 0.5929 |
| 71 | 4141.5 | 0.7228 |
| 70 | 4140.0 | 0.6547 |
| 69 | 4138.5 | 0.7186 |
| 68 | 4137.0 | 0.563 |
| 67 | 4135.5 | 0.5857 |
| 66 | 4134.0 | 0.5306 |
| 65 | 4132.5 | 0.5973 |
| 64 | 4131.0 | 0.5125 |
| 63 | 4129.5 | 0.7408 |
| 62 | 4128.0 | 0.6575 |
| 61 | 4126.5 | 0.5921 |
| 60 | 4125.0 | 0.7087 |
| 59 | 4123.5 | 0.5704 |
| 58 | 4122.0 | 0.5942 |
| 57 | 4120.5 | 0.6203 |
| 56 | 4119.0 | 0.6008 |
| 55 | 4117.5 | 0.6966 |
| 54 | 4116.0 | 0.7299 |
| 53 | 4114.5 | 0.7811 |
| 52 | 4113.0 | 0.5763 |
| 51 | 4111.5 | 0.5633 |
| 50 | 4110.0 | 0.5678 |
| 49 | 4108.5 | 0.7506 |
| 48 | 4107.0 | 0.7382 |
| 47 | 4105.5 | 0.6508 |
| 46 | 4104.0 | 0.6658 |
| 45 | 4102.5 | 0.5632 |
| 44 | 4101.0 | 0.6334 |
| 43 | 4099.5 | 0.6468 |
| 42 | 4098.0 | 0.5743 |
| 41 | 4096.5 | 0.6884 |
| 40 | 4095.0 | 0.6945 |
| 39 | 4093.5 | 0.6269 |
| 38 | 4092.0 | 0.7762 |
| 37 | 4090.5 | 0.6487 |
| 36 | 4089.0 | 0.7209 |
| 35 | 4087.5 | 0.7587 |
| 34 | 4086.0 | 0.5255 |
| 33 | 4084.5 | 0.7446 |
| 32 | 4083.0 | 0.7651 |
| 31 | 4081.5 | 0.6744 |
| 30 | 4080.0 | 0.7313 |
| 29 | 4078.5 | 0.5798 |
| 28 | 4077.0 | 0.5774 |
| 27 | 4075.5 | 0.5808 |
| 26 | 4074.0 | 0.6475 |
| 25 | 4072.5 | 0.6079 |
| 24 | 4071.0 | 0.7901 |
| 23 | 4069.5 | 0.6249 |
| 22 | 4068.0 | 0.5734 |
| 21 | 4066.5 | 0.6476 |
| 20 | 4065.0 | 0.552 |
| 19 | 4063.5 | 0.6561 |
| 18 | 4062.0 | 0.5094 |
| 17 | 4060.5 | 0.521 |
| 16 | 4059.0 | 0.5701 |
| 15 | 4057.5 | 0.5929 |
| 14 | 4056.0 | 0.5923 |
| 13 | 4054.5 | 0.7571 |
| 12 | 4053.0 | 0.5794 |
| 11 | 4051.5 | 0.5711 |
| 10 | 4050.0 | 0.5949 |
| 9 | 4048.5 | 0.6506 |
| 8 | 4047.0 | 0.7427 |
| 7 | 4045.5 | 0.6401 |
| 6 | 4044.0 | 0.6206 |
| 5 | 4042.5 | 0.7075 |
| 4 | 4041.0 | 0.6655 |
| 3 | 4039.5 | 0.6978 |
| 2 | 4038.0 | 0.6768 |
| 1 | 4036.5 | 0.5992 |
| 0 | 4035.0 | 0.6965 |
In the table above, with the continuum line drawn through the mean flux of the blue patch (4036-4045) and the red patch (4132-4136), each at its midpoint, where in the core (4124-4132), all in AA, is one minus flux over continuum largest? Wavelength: 4131.0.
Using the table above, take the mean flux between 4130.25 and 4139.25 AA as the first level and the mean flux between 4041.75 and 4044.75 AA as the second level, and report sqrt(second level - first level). 0.28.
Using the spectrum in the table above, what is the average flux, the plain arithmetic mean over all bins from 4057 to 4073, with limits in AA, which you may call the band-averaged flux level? 0.604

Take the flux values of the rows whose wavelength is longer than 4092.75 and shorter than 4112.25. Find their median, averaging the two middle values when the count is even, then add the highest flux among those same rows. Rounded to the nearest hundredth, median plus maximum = 1.40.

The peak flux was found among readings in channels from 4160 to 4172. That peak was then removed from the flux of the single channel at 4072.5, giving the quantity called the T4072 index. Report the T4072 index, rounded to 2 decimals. -0.12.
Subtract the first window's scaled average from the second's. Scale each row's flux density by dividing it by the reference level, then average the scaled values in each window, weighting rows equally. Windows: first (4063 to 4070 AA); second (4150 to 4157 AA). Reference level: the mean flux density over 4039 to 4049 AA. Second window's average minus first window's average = -0.11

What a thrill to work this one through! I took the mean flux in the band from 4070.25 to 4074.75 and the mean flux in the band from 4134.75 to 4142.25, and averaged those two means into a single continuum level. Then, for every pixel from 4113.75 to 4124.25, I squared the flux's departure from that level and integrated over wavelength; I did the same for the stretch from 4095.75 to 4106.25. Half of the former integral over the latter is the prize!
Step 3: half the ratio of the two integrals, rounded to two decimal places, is 0.93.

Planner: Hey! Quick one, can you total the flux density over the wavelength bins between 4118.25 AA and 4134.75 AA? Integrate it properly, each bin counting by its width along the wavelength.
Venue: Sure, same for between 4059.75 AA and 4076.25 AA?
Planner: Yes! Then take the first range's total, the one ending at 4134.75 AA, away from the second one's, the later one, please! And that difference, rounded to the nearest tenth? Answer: 0.0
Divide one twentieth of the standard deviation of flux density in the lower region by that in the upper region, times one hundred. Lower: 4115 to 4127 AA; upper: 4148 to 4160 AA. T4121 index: 3.7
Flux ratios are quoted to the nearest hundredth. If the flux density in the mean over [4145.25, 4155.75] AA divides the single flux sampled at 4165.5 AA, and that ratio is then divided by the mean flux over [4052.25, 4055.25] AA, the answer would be 1.71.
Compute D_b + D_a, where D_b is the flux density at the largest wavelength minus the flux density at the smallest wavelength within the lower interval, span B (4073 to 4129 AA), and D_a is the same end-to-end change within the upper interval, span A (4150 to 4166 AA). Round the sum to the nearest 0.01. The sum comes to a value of 0.06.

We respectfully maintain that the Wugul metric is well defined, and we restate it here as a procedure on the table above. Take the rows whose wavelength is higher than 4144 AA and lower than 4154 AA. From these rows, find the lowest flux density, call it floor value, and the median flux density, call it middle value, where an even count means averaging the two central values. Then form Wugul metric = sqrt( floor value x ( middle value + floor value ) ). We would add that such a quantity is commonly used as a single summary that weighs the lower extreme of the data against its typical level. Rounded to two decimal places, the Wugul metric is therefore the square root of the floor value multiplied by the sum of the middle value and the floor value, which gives 0.66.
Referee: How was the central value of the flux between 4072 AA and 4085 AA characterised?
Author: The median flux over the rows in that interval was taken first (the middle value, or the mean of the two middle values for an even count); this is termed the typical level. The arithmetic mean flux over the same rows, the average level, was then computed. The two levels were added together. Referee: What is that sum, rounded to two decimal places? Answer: 1.30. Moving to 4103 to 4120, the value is 1.33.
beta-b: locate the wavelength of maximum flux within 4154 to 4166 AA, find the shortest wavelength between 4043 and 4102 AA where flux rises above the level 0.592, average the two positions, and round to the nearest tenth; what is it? 4102.5 AA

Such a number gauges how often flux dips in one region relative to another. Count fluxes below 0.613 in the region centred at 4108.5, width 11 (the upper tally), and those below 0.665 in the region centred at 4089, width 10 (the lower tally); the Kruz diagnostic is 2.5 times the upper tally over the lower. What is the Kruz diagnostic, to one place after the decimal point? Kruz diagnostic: 2.5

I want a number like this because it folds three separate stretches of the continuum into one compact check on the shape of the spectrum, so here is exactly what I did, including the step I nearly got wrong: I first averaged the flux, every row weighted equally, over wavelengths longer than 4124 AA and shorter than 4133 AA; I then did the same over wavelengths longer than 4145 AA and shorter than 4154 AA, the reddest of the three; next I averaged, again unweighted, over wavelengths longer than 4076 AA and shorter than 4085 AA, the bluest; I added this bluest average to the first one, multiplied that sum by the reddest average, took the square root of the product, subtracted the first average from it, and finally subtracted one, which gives -0.81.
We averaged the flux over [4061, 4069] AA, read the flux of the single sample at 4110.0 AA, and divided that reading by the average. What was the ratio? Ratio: 0.97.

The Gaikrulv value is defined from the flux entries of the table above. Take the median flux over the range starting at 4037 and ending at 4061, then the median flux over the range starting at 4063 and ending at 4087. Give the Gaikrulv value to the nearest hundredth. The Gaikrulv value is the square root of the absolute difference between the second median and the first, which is 0.08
